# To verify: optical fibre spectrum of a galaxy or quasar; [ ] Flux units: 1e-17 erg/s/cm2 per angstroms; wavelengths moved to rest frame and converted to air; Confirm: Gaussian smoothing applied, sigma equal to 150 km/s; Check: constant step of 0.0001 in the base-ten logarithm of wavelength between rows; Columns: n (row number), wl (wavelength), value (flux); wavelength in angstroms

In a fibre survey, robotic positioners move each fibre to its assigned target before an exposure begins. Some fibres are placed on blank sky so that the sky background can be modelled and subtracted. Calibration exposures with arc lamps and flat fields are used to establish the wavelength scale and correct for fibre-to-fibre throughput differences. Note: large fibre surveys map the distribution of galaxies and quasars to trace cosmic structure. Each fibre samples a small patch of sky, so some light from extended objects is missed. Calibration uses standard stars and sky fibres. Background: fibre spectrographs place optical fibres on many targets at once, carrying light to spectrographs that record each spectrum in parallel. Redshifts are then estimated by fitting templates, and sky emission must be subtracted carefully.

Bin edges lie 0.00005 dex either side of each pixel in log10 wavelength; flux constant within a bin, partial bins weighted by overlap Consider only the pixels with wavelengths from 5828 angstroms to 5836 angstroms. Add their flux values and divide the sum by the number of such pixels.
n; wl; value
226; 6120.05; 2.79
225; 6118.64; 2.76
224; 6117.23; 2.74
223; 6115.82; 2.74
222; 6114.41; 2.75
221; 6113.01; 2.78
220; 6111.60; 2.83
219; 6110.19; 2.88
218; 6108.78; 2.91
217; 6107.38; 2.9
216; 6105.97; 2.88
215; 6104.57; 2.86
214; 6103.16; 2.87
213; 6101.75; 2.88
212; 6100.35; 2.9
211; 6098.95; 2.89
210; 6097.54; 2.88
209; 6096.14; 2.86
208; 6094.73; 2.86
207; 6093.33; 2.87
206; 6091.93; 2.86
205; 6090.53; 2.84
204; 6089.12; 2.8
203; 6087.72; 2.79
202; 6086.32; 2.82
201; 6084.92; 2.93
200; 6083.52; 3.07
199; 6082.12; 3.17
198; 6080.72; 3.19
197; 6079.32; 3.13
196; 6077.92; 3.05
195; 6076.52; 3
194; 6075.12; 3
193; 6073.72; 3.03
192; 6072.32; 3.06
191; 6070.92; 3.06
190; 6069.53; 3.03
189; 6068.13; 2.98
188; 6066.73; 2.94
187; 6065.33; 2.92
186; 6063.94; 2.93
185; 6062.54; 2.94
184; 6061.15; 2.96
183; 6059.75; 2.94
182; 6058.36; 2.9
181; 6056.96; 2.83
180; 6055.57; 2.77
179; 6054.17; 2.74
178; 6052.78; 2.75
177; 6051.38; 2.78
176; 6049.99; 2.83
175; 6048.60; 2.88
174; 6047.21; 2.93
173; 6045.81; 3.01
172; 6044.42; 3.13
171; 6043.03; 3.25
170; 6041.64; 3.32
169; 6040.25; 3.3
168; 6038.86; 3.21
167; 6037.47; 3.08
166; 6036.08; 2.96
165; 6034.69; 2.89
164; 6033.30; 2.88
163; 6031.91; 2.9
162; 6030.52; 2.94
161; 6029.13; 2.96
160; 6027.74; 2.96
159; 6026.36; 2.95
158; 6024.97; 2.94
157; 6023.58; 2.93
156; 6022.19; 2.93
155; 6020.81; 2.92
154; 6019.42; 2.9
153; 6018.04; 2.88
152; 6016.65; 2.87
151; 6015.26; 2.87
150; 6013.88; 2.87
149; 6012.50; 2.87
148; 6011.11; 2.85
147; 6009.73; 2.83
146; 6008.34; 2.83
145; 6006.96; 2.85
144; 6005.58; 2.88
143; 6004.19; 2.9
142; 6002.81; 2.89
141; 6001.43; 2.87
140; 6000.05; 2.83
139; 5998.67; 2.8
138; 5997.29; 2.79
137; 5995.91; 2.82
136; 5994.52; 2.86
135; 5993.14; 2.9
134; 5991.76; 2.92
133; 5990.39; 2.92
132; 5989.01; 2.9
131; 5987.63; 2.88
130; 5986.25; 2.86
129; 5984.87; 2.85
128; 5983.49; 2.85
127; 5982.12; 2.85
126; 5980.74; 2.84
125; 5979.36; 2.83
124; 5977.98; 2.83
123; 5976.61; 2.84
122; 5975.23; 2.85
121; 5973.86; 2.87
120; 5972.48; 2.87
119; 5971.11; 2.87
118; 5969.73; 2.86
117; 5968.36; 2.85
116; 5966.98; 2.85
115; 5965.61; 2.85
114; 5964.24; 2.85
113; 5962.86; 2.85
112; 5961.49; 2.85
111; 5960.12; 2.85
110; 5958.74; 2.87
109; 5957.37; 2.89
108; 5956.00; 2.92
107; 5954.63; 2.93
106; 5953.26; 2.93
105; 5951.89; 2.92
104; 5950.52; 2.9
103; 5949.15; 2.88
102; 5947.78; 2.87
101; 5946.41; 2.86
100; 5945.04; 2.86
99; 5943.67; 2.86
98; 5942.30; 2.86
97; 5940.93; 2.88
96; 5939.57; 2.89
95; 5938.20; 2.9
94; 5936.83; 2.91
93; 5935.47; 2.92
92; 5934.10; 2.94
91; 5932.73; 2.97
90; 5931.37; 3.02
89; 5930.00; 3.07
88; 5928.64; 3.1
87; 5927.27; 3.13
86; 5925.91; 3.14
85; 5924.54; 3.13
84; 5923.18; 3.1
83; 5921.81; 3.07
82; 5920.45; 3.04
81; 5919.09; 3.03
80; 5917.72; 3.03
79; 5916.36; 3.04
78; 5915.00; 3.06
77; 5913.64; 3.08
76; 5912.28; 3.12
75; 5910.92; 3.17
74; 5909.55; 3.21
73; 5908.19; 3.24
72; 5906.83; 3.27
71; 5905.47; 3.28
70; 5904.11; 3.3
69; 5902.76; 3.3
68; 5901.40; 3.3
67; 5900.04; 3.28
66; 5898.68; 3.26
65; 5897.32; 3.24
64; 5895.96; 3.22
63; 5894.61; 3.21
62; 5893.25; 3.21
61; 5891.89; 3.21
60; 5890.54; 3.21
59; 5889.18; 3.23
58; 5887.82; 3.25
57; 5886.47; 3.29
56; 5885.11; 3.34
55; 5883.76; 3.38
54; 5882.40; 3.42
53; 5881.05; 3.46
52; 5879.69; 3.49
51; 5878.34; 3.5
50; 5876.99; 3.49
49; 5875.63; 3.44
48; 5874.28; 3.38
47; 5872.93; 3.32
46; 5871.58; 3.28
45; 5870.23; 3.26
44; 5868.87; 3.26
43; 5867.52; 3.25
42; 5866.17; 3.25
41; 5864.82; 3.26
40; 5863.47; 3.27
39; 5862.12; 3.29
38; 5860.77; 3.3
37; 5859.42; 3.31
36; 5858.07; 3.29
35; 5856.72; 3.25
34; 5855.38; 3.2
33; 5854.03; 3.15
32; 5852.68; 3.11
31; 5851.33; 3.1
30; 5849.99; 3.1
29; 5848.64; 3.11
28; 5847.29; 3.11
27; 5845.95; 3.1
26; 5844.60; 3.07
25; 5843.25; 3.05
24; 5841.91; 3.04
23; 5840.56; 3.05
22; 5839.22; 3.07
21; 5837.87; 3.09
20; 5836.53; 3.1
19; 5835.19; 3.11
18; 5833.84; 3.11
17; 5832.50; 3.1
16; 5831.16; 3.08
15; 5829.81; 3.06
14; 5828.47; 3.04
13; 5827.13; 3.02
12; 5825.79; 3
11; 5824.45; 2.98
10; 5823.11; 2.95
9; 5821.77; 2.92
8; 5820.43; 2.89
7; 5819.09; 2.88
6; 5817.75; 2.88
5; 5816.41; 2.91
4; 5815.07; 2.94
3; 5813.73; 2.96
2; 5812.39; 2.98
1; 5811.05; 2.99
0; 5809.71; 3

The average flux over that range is 3.08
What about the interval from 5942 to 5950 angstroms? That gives 2.86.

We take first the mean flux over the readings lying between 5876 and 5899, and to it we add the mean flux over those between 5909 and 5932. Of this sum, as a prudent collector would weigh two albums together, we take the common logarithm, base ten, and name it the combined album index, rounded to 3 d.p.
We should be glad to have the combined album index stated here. 0.807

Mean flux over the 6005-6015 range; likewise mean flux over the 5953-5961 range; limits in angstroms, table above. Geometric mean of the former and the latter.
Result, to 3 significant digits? 2.88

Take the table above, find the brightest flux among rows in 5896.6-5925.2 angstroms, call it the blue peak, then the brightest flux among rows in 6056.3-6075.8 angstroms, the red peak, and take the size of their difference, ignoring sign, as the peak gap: 0.24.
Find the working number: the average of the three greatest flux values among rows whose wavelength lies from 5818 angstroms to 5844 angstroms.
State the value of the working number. 3.11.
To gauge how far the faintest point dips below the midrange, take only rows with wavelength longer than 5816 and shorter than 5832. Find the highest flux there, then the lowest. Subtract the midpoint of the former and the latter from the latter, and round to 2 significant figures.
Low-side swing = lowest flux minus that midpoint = -0.10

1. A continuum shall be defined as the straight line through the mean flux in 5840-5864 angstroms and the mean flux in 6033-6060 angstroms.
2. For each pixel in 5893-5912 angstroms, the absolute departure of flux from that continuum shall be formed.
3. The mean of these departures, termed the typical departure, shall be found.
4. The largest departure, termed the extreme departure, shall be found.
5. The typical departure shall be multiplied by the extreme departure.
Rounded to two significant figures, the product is 0.026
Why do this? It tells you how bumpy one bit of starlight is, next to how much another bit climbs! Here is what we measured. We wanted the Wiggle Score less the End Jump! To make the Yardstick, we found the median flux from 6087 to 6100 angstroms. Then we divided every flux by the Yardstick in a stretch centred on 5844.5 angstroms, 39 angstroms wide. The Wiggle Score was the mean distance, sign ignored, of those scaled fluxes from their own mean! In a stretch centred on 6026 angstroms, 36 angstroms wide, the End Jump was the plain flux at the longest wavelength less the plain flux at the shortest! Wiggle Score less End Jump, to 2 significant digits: -0.39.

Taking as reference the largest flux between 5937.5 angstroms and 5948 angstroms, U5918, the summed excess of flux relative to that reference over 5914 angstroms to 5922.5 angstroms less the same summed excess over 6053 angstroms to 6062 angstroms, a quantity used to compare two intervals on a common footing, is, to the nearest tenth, 1.1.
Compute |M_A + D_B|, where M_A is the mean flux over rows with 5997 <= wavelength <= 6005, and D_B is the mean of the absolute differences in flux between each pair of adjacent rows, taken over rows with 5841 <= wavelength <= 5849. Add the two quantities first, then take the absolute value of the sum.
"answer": 2.86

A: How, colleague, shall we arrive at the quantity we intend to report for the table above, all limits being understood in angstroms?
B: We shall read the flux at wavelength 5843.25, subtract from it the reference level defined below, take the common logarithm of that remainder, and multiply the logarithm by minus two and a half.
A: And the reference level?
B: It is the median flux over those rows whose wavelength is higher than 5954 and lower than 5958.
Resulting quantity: 2.2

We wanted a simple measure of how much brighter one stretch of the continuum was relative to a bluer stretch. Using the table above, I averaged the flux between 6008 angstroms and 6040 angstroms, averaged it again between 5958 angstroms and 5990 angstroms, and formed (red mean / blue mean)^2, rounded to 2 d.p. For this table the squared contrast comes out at 1.05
